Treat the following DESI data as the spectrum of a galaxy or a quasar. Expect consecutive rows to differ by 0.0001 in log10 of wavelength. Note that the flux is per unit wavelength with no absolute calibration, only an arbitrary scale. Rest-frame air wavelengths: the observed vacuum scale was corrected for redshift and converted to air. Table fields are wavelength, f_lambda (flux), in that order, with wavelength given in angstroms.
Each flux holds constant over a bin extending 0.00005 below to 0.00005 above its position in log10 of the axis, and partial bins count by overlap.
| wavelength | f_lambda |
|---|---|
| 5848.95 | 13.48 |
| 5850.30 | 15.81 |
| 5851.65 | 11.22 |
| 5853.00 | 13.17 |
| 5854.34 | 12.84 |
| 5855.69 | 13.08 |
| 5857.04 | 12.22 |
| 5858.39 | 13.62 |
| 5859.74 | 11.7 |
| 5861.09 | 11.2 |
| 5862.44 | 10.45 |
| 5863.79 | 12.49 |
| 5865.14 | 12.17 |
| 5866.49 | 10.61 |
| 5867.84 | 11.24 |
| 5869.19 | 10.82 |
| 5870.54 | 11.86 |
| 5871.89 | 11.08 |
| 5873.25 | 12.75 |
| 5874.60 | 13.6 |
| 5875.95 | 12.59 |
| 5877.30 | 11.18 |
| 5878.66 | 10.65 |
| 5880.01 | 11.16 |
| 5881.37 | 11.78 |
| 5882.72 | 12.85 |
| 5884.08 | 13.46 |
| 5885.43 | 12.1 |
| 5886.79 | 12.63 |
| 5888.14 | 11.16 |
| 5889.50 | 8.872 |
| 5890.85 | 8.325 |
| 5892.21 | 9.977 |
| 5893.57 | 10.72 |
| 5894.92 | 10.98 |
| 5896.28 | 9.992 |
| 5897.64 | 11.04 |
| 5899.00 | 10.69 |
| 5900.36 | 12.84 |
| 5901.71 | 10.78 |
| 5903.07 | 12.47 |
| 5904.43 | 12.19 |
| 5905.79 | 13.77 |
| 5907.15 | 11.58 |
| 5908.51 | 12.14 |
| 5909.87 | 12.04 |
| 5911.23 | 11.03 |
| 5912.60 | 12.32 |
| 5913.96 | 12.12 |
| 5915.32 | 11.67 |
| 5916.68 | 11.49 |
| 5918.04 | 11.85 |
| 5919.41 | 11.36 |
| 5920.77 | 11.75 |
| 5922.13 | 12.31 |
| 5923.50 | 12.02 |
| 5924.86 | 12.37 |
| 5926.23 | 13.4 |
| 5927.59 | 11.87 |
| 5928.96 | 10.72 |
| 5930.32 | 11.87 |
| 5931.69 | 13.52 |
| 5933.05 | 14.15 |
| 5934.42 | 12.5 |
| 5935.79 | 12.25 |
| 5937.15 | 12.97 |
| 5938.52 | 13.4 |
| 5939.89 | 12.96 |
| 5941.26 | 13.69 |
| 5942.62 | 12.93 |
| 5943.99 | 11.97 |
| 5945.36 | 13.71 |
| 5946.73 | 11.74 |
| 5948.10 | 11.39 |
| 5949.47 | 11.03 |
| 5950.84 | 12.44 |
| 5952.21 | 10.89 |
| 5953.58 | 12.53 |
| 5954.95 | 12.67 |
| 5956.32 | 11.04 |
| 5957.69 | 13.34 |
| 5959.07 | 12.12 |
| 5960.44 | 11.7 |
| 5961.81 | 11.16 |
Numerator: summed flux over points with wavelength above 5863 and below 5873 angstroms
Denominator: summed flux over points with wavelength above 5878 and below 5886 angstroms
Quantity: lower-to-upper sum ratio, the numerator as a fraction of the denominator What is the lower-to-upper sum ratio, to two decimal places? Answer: 1.11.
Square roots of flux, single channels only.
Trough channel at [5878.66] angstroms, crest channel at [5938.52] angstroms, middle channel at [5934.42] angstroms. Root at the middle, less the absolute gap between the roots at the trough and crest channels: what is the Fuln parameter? 3.14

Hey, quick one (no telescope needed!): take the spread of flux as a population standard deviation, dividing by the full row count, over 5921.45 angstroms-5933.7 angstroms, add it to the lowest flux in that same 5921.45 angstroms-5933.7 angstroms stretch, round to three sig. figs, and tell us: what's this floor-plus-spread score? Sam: 11.7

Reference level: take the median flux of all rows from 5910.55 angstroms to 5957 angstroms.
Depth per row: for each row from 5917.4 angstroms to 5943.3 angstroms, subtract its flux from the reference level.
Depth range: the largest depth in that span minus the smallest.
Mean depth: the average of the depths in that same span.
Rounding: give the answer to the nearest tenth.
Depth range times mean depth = -1.2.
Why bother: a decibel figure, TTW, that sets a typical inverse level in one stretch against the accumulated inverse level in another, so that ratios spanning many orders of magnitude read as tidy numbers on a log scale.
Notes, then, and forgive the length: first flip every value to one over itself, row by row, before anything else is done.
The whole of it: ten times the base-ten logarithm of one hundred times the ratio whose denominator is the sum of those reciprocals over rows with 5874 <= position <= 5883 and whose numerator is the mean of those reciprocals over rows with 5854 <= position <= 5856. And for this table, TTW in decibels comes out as 11.2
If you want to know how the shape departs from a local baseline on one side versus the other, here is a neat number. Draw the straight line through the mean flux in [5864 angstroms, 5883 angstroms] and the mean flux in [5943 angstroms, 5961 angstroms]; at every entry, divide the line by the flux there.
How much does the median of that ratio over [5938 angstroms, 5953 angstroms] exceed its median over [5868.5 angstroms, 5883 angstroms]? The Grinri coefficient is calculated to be -0.03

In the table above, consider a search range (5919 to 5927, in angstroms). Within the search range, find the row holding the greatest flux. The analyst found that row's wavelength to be 5926.23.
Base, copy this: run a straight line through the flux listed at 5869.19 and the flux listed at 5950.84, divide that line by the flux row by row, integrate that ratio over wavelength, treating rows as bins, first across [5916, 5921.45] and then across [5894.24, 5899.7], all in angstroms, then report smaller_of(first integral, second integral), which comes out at 5.54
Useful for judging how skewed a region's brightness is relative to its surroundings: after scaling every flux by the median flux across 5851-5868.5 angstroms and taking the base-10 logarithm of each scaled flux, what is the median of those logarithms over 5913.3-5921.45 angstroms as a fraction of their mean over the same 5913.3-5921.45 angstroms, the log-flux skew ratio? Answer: 1.0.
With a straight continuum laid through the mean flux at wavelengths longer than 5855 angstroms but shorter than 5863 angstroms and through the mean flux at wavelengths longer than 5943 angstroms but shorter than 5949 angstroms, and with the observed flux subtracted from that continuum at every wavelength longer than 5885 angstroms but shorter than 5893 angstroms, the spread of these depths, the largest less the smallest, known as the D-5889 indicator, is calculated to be 4.3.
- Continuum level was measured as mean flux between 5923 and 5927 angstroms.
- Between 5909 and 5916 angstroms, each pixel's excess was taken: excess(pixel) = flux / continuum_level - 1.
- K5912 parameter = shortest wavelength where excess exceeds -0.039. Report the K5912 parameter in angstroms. 5912.60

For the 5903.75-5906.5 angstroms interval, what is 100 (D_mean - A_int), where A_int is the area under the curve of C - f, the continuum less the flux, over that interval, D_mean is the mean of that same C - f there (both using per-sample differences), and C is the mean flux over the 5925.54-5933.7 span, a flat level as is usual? 67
